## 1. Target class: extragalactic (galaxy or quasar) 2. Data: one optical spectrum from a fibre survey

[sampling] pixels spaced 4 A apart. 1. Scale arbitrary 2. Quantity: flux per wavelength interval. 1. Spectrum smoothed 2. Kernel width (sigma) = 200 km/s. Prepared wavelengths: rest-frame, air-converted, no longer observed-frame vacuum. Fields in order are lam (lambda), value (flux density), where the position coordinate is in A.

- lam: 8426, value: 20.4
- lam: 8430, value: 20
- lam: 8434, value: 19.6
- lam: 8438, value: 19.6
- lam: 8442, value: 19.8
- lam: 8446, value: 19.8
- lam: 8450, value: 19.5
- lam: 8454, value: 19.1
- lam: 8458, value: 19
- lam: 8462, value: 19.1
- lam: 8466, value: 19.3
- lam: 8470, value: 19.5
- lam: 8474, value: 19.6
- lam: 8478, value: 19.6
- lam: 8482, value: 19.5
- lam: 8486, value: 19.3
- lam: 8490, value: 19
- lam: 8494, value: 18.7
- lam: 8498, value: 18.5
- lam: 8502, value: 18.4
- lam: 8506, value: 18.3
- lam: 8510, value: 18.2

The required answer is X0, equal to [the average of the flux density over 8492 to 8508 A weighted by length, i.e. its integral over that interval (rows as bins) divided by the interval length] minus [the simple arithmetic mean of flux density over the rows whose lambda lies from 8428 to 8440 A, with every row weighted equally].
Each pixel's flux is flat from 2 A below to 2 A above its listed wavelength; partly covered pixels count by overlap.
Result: -1.3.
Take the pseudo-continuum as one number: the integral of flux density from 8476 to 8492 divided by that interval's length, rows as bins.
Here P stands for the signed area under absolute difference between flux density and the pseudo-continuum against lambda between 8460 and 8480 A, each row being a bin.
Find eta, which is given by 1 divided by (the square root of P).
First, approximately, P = 3.8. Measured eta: 0.51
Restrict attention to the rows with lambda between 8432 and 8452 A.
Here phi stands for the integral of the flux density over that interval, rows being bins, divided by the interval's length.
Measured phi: 19.7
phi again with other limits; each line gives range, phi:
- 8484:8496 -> 19.0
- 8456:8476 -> 19.3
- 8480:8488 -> 19.4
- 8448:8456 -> 19.3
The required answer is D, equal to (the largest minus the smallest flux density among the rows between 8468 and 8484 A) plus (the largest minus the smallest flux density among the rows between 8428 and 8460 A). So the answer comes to 1.10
